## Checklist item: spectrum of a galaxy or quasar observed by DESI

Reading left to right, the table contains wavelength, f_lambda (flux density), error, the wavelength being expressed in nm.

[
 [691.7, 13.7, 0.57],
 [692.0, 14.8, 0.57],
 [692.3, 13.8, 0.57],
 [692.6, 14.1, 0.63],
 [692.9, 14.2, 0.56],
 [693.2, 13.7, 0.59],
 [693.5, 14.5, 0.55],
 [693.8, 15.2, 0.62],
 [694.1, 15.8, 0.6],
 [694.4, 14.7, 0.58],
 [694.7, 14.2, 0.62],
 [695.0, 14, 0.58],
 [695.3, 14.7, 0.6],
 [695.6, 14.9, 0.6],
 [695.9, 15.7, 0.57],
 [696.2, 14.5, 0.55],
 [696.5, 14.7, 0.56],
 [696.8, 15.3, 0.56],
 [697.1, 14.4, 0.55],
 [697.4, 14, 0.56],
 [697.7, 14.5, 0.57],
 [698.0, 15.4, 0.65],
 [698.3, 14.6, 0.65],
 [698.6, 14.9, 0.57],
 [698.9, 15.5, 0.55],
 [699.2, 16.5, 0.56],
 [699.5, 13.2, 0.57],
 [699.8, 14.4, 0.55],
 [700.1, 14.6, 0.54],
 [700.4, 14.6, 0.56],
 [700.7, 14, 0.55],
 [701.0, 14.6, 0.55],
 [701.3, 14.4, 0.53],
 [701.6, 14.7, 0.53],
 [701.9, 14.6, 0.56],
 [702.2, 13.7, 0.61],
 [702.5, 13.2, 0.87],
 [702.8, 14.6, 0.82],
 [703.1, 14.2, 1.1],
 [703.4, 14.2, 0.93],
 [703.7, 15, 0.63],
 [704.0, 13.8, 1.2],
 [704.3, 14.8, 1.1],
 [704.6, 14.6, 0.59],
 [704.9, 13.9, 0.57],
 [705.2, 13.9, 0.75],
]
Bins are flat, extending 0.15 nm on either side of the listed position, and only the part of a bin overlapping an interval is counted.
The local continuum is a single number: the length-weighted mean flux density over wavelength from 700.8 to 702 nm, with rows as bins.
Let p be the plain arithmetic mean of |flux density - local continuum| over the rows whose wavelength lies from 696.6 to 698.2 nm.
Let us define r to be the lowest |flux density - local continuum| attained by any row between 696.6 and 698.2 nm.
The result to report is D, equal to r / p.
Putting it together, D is 0.11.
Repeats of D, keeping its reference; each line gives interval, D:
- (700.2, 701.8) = 0.26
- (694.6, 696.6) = 0.13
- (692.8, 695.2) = 0.10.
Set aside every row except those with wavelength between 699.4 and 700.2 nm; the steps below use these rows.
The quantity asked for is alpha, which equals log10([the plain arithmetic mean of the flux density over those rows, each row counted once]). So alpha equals 1.148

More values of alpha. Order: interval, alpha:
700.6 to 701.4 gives 1.156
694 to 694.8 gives 1.173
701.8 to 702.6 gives 1.141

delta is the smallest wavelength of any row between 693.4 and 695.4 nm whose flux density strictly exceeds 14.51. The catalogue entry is 693.8 nm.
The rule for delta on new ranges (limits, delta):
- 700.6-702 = 701.0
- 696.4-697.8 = 696.5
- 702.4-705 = 702.8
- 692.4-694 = 693.8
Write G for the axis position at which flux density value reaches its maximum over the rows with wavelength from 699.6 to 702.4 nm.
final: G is 701.6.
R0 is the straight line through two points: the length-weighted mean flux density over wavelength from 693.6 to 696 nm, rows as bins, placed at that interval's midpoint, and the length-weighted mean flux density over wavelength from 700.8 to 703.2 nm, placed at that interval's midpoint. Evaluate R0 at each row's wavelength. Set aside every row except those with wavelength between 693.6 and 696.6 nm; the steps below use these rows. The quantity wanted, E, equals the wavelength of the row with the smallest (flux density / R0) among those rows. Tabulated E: 695.0 nm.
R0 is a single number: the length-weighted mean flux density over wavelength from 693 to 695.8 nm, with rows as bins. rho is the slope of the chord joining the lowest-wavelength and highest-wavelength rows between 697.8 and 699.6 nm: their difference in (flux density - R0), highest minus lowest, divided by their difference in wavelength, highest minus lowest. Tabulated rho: -1.5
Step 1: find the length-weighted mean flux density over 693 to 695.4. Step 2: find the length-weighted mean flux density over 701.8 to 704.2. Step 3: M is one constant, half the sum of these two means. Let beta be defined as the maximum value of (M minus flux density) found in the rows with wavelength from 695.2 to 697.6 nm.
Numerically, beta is 0.4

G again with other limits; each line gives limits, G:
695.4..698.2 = 695.9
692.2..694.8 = 694.1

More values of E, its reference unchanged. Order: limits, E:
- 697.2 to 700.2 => 699.5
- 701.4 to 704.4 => 702.5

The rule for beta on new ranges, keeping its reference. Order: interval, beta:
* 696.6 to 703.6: 1.2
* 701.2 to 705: 1.2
